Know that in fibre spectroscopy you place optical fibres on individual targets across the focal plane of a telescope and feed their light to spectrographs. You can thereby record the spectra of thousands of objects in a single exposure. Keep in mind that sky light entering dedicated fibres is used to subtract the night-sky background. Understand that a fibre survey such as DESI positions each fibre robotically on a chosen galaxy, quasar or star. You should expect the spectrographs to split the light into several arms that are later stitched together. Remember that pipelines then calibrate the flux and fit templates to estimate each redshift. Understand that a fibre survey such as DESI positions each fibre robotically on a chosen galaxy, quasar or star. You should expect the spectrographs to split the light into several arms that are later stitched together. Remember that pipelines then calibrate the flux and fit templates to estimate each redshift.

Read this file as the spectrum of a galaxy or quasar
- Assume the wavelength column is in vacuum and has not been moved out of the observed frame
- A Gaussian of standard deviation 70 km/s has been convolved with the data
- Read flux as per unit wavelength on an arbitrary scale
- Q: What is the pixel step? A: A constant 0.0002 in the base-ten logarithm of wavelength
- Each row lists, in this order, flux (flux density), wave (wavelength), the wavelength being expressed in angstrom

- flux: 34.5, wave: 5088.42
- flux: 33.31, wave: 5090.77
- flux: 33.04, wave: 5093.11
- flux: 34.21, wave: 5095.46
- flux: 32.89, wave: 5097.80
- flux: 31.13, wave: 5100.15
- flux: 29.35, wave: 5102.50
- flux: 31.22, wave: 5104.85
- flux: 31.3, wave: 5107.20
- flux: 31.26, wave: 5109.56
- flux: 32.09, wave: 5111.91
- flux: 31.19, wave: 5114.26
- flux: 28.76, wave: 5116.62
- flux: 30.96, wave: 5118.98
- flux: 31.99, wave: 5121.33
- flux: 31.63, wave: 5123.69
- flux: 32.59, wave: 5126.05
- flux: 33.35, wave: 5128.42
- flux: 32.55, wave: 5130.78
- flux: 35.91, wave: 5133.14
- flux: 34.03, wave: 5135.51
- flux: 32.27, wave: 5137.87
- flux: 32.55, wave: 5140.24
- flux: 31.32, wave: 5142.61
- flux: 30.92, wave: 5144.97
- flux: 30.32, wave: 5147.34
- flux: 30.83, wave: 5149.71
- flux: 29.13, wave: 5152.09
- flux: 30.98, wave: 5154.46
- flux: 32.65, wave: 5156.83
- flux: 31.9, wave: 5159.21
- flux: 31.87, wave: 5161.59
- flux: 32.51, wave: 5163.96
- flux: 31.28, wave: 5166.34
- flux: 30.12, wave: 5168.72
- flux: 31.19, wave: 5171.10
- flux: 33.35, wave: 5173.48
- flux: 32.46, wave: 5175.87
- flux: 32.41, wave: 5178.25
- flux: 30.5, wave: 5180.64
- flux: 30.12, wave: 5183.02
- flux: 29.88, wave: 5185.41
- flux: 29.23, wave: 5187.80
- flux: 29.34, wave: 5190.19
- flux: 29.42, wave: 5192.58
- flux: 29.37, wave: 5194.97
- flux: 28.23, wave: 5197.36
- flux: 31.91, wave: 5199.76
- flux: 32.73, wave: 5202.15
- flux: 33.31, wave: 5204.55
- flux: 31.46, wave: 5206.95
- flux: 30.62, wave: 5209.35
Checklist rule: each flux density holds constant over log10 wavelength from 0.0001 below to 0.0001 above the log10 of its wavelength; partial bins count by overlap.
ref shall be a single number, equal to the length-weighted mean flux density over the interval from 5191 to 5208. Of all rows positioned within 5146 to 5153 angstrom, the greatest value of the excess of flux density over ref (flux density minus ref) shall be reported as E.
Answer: 0.0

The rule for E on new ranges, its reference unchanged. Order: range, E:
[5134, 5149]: 3.2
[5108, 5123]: 1.2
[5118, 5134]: 5.0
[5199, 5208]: 2.4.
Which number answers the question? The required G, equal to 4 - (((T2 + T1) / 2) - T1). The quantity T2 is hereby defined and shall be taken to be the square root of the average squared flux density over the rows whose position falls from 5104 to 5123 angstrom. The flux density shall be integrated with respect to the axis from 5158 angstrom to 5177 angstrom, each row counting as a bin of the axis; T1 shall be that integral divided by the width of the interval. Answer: 4.4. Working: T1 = 31.8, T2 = 31.1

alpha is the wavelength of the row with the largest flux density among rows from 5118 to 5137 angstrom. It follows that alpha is 5133.14 angstrom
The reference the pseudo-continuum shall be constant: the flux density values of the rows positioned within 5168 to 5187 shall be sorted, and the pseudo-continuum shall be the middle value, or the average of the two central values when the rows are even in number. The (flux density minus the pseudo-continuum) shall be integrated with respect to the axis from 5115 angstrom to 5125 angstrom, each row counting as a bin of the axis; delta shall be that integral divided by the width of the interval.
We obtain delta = 0.0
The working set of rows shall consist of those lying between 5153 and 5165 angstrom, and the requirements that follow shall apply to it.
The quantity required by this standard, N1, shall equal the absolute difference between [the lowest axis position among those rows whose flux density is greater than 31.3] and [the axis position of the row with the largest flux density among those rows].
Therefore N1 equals 0.0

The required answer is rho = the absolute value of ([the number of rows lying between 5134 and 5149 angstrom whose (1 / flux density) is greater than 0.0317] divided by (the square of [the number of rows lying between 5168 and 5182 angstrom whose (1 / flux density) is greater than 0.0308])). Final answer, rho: 0.12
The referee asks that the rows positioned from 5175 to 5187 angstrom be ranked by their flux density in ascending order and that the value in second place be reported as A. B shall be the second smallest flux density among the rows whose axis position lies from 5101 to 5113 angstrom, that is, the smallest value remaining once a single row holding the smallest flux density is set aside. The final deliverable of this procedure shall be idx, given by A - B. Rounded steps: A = 30.12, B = 31.22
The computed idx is -1.1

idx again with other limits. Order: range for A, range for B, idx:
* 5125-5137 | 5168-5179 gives 1.4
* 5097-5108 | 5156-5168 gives -0.7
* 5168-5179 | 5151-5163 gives 0.2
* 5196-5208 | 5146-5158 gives 1.1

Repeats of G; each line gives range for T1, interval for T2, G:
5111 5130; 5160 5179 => 3.8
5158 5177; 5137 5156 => 4.4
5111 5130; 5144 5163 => 4.2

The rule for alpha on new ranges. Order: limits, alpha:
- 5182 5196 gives 5183.02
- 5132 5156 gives 5133.14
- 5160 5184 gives 5173.48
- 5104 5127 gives 5126.05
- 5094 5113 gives 5095.46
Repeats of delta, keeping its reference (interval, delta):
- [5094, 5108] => 0.9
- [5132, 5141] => 2.9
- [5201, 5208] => 1.7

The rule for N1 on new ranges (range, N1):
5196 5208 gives 4.8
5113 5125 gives 0.0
